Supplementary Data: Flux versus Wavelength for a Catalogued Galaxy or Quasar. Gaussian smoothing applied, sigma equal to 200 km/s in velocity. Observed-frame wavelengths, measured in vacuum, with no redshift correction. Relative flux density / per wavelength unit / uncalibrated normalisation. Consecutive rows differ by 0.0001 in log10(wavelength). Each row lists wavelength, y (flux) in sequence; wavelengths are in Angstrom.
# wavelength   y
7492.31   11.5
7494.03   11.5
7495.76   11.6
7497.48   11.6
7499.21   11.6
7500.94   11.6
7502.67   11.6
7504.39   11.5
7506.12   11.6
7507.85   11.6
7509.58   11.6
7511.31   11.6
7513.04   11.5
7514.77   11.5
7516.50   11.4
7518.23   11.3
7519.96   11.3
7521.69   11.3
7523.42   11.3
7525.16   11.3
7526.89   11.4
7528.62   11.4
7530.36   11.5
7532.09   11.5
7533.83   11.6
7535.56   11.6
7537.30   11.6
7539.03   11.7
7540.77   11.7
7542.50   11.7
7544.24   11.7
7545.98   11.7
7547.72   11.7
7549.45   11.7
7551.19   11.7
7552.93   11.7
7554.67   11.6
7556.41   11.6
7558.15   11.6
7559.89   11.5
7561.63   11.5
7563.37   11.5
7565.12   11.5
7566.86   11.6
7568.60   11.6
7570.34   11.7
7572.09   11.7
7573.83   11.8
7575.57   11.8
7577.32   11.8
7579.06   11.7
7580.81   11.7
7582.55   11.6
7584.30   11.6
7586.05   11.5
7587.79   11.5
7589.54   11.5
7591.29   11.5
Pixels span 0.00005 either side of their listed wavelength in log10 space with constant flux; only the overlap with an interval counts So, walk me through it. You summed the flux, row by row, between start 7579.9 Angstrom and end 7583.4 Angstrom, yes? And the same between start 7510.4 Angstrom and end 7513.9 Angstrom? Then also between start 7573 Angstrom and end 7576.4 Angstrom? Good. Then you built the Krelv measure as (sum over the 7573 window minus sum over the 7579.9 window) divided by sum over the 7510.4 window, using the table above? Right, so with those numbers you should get 0.013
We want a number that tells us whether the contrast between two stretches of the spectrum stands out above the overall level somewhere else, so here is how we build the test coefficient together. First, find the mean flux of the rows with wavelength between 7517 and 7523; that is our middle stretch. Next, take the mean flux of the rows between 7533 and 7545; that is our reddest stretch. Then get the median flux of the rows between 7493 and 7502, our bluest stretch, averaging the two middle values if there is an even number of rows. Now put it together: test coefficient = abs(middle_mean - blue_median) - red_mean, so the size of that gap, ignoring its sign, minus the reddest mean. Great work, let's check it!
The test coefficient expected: -11.4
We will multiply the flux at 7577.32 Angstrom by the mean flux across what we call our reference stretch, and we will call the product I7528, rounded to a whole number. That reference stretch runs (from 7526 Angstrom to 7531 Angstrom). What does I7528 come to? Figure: 135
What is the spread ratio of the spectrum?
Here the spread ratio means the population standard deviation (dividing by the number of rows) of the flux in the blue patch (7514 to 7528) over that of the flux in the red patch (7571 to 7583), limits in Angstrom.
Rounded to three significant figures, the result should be 1.01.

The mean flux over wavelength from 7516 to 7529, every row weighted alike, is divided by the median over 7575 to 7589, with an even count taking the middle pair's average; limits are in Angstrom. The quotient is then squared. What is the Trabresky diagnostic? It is 0.95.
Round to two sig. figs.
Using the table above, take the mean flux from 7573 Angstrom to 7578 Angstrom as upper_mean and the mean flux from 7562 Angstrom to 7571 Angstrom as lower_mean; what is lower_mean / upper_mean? 0.98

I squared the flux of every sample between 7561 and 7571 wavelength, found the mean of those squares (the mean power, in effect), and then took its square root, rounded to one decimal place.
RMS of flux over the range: 11.6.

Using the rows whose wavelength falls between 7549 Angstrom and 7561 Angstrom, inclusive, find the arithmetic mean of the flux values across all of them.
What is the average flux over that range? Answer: 11.6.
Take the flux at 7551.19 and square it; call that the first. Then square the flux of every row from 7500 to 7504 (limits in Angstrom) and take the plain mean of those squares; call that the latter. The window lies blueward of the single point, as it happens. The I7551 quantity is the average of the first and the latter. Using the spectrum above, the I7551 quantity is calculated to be 136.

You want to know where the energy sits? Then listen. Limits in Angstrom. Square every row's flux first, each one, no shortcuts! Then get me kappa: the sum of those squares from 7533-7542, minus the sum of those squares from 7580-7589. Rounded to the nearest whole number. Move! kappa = 7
